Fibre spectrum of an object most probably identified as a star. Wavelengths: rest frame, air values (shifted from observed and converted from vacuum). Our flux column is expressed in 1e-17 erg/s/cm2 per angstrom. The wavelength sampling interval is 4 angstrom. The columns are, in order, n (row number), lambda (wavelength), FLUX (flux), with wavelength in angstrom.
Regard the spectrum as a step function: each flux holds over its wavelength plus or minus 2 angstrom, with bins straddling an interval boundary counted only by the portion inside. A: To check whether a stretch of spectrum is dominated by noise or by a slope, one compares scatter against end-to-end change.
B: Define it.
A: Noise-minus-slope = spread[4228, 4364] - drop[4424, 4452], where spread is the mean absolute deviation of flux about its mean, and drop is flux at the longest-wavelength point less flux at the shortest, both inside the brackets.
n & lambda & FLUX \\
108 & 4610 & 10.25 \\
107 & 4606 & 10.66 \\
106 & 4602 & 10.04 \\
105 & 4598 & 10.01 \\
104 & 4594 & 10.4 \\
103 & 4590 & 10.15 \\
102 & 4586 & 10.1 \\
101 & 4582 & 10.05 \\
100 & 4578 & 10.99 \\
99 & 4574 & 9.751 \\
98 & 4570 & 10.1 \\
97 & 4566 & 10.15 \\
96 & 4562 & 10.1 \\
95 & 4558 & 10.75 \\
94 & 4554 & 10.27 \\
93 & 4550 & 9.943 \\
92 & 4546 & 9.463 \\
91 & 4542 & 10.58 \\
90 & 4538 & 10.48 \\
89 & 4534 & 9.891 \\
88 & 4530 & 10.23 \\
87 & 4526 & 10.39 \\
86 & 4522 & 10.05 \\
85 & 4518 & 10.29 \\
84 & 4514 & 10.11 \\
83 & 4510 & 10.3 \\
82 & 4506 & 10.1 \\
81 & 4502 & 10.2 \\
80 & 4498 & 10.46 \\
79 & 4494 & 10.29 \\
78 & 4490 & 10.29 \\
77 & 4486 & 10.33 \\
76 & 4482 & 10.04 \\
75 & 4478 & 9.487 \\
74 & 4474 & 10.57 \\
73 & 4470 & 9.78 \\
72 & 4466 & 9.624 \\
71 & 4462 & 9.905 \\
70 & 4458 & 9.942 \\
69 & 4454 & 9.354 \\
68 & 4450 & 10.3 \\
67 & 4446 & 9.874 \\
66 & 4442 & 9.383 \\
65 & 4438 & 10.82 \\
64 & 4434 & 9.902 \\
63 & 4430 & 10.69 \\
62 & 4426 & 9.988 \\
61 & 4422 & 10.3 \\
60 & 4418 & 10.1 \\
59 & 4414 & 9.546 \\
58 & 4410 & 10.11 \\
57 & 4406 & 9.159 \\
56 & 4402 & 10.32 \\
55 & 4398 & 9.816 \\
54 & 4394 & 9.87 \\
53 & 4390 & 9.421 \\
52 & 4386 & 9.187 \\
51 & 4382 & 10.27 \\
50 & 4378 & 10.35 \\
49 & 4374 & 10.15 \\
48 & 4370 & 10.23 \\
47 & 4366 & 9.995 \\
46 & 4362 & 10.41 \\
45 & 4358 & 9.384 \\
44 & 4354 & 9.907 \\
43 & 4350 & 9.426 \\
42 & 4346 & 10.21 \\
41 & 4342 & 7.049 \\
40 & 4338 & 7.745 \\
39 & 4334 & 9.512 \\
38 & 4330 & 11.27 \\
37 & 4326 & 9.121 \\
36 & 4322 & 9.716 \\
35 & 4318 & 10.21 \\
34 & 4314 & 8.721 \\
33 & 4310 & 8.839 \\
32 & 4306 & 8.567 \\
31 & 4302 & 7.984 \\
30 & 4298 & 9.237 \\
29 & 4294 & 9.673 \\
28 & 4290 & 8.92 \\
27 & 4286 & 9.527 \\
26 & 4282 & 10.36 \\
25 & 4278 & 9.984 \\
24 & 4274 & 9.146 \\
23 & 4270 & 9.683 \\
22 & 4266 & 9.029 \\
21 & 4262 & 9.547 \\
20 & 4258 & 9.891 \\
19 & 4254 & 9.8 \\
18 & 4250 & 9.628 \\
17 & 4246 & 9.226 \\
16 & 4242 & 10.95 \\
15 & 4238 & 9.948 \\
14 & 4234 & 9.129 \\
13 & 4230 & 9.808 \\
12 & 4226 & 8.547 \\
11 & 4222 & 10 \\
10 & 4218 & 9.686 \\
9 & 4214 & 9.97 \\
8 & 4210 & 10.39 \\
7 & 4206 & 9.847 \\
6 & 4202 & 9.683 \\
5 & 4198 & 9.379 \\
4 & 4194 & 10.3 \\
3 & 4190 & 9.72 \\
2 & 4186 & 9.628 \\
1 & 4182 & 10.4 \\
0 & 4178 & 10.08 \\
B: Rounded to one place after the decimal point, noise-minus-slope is 0.3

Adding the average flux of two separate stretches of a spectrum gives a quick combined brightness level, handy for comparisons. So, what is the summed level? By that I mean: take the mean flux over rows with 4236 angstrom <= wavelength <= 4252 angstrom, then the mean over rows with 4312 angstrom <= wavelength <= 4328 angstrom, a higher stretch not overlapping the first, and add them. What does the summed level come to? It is 19.4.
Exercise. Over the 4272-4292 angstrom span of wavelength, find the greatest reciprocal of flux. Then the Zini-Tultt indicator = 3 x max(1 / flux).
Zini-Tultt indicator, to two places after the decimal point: 0.34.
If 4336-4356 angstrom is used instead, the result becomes 0.43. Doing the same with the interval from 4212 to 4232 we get 0.35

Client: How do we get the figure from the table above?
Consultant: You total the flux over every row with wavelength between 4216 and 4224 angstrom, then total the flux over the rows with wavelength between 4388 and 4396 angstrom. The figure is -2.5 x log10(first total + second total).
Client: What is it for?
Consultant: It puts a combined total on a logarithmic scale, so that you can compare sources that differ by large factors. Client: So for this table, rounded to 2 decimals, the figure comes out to -3.98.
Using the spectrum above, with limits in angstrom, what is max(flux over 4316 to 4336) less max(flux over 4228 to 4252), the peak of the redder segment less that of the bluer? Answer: 0.3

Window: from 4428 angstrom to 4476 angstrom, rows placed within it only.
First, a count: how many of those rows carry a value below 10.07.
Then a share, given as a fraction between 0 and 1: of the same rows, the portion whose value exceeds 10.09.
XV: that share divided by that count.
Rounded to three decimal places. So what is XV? 0.042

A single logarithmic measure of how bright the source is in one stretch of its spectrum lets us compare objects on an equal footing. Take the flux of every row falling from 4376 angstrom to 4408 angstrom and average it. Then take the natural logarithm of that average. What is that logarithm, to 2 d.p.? 2.28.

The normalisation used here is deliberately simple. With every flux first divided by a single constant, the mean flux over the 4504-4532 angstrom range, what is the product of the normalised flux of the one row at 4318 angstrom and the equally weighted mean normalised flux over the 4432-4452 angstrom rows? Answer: 0.98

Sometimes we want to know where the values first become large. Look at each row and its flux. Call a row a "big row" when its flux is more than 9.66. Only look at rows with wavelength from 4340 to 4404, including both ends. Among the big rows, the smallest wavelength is 4346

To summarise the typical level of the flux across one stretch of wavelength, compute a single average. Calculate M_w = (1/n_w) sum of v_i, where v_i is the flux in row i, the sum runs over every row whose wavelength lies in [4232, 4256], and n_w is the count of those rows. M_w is 9.78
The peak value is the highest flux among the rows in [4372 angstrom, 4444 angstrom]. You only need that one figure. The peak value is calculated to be 10.82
